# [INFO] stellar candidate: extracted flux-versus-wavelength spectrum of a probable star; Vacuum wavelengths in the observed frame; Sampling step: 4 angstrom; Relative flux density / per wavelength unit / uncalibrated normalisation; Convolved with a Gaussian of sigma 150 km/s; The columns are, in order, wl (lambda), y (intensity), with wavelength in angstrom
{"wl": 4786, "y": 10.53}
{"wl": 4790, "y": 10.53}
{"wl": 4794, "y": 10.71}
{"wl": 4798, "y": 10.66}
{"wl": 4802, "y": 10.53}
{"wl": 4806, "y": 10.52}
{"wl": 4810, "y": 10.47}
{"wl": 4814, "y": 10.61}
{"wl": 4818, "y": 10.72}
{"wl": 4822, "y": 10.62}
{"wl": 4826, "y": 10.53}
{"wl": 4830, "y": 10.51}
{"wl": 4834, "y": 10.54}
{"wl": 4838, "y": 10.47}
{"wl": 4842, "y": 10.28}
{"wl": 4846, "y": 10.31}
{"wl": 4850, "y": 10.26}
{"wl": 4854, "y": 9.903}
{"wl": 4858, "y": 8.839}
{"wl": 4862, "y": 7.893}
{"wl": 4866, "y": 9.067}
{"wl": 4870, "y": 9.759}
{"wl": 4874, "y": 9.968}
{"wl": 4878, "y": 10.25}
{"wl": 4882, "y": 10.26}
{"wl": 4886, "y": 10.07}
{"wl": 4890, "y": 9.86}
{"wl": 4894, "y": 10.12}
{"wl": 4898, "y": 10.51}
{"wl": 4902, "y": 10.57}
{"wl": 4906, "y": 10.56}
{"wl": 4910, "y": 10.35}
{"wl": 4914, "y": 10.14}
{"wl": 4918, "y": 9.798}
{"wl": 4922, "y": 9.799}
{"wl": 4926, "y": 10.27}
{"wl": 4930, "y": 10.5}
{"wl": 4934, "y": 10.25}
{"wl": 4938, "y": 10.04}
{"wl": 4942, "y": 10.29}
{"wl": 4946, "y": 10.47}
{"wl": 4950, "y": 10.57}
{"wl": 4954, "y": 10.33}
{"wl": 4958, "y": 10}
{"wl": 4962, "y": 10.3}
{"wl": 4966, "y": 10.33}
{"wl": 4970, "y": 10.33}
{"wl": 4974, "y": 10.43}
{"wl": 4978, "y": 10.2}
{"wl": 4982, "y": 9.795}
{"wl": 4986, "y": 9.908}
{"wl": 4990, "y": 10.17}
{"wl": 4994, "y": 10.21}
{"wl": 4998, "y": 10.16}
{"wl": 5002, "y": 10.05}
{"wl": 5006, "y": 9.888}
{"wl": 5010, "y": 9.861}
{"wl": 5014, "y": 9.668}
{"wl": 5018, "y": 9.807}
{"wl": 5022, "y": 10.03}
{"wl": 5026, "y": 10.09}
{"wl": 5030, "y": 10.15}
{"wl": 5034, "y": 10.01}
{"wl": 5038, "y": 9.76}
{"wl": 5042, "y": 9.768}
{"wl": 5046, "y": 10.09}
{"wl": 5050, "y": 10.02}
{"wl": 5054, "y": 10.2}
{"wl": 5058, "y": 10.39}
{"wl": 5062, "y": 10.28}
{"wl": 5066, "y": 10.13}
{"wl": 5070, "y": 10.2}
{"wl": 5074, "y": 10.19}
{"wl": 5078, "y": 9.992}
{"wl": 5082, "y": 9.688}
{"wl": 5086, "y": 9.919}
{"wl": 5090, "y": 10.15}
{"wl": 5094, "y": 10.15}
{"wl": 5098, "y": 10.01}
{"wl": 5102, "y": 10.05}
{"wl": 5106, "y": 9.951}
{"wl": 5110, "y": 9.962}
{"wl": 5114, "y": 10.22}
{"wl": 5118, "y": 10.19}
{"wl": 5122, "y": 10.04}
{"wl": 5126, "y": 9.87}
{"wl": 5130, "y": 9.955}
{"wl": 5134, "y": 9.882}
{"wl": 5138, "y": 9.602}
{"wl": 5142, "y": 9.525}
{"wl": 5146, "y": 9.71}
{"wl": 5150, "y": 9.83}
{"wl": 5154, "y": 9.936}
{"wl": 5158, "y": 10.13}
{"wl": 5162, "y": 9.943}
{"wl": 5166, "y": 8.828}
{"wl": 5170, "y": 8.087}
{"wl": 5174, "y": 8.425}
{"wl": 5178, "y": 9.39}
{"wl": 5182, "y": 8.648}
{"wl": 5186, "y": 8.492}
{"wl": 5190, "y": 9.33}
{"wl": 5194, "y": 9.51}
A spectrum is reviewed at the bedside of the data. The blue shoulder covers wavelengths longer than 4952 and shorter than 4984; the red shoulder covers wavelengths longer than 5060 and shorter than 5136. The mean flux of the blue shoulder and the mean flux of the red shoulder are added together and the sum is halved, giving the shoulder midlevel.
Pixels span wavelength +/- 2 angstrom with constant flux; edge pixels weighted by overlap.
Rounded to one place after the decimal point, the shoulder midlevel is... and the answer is 10.1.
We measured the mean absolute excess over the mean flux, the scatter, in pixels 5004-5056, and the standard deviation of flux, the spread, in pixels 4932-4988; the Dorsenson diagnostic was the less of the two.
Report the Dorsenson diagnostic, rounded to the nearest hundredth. 0.15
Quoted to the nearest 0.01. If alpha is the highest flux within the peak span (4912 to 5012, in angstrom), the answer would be 10.57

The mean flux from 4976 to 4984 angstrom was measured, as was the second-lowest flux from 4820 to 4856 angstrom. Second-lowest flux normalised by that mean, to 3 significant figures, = 1.03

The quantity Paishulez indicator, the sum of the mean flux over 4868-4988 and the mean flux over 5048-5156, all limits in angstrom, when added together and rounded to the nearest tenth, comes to 20.2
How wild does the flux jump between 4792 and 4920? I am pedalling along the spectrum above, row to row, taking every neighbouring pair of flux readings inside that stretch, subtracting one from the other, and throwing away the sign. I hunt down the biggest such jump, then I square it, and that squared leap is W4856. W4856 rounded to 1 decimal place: 1.4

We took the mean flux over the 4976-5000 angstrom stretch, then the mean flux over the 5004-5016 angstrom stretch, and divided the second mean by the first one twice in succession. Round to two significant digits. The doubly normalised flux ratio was 0.097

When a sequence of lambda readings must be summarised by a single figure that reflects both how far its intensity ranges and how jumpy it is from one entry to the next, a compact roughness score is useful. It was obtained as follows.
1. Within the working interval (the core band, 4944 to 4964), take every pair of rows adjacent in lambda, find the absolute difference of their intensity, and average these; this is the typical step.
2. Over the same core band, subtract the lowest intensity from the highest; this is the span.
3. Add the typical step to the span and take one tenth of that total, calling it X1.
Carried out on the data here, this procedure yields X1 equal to 0.081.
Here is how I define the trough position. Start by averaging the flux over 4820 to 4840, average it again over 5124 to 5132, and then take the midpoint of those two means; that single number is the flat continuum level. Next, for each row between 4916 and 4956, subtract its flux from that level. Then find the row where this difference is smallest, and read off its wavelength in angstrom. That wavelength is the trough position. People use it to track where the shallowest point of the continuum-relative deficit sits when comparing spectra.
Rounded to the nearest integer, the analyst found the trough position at 4950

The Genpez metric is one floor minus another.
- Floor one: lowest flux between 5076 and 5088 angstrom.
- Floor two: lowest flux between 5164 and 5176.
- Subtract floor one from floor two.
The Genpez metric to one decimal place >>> -1.6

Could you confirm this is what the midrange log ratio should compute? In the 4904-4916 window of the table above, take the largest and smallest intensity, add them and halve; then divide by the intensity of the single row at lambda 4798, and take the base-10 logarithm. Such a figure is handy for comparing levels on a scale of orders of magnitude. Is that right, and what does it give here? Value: -0.013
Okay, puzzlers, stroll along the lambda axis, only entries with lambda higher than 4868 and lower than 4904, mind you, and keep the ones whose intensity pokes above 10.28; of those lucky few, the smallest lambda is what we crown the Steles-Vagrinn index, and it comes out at 4898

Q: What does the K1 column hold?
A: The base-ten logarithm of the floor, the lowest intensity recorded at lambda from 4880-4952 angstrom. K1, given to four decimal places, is 0.9911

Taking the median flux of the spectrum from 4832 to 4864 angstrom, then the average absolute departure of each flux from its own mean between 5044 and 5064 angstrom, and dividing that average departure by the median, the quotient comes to 0.011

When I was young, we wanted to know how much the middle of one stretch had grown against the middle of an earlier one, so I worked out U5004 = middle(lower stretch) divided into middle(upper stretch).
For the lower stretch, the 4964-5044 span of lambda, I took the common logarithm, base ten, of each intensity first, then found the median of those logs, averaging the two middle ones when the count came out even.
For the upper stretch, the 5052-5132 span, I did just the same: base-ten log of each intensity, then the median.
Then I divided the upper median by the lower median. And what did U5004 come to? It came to 1.00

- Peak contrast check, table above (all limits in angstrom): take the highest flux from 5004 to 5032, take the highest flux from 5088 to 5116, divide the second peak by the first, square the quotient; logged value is 1.01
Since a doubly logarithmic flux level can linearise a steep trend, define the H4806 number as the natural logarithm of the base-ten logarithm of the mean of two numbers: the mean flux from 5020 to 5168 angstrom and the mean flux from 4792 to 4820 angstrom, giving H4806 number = 0.012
